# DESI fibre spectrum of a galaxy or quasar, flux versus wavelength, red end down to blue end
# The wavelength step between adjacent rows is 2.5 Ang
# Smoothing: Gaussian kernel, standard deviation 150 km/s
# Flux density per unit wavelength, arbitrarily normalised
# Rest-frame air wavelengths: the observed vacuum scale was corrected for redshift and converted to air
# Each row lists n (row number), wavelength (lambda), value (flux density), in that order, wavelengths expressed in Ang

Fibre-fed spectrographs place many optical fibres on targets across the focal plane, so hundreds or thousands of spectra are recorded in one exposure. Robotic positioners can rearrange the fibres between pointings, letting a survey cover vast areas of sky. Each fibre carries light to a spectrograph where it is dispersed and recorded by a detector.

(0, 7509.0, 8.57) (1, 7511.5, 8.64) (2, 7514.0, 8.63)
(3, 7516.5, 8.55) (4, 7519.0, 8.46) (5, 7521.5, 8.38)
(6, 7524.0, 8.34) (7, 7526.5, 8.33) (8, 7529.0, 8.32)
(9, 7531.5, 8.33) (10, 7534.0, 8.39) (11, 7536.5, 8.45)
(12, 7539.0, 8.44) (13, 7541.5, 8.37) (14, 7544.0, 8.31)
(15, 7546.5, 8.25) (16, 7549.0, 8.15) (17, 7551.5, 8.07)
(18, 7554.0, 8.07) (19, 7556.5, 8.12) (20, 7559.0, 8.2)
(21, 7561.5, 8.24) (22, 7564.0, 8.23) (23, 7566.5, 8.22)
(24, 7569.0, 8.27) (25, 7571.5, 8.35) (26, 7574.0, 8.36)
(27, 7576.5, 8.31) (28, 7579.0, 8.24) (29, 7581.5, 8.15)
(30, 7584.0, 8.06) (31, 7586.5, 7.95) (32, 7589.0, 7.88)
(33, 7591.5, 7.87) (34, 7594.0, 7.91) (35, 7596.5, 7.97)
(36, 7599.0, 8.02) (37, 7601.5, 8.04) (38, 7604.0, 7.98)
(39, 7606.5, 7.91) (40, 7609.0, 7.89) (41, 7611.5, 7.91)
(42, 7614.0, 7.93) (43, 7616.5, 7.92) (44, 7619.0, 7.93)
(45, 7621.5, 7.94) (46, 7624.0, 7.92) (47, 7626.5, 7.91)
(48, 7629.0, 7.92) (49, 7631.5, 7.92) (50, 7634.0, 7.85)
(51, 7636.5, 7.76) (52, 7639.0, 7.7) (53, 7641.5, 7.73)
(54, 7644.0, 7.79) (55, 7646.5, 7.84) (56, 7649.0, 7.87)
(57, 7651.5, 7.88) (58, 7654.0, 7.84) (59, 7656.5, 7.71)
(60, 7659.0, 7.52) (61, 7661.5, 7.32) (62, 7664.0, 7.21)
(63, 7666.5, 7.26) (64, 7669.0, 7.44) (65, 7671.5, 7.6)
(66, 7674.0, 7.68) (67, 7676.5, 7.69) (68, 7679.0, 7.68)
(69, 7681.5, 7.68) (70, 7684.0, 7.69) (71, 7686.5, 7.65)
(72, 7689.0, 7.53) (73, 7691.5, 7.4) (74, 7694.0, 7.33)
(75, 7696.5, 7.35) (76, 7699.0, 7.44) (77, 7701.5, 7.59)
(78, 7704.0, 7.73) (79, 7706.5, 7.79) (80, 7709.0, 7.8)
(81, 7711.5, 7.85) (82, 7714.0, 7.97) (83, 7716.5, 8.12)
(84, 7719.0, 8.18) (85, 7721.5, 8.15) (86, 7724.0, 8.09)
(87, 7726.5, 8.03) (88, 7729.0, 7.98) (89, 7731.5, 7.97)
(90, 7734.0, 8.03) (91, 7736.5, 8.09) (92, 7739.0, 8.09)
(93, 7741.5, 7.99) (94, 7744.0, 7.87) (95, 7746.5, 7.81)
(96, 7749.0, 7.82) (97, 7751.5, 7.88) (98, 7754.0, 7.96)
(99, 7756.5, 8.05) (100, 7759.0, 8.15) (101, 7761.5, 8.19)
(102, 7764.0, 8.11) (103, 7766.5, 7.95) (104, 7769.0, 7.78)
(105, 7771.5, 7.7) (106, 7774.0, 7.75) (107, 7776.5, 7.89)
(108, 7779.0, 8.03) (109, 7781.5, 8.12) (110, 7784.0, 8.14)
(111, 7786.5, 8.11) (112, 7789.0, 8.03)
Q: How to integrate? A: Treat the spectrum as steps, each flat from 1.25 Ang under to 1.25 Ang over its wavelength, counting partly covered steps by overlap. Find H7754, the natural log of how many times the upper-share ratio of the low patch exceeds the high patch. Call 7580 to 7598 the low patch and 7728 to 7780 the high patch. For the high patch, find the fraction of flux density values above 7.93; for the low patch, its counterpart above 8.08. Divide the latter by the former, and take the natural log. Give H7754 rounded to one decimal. -1.5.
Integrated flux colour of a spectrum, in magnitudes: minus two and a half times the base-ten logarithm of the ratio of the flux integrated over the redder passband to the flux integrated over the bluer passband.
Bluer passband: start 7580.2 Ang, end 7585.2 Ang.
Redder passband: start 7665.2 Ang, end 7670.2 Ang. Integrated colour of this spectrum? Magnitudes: 0.11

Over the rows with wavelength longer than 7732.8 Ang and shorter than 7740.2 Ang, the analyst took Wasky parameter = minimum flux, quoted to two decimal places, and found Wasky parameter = 8.03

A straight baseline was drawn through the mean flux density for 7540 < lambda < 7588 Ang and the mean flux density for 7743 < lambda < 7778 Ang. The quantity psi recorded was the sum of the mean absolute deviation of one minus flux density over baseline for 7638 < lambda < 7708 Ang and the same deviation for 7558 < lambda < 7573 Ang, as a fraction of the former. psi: 1.3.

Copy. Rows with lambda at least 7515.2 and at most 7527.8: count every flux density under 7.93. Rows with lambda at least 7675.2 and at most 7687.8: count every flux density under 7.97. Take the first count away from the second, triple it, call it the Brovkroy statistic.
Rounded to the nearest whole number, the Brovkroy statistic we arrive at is 15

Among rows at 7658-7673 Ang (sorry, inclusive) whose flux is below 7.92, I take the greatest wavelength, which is 7671.5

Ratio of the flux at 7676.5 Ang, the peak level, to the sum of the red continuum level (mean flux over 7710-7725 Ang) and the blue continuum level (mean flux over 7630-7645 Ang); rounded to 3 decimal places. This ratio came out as 0.485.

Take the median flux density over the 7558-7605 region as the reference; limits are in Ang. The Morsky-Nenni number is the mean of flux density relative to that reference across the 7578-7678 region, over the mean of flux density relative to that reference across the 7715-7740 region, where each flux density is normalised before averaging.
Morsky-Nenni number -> 0.969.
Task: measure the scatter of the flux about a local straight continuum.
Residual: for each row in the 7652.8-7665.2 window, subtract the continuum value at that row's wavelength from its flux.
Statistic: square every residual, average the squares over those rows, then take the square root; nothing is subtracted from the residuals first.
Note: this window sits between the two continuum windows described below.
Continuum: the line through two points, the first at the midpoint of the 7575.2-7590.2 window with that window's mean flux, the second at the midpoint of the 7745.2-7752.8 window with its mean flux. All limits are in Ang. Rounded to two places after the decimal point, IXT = 0.51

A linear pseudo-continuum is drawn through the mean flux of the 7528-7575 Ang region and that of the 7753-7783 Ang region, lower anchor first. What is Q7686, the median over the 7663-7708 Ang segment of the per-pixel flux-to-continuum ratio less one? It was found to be -0.061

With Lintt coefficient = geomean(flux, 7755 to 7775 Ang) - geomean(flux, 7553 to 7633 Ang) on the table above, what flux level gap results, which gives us -0.1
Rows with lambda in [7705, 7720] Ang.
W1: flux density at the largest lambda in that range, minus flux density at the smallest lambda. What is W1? 0.39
